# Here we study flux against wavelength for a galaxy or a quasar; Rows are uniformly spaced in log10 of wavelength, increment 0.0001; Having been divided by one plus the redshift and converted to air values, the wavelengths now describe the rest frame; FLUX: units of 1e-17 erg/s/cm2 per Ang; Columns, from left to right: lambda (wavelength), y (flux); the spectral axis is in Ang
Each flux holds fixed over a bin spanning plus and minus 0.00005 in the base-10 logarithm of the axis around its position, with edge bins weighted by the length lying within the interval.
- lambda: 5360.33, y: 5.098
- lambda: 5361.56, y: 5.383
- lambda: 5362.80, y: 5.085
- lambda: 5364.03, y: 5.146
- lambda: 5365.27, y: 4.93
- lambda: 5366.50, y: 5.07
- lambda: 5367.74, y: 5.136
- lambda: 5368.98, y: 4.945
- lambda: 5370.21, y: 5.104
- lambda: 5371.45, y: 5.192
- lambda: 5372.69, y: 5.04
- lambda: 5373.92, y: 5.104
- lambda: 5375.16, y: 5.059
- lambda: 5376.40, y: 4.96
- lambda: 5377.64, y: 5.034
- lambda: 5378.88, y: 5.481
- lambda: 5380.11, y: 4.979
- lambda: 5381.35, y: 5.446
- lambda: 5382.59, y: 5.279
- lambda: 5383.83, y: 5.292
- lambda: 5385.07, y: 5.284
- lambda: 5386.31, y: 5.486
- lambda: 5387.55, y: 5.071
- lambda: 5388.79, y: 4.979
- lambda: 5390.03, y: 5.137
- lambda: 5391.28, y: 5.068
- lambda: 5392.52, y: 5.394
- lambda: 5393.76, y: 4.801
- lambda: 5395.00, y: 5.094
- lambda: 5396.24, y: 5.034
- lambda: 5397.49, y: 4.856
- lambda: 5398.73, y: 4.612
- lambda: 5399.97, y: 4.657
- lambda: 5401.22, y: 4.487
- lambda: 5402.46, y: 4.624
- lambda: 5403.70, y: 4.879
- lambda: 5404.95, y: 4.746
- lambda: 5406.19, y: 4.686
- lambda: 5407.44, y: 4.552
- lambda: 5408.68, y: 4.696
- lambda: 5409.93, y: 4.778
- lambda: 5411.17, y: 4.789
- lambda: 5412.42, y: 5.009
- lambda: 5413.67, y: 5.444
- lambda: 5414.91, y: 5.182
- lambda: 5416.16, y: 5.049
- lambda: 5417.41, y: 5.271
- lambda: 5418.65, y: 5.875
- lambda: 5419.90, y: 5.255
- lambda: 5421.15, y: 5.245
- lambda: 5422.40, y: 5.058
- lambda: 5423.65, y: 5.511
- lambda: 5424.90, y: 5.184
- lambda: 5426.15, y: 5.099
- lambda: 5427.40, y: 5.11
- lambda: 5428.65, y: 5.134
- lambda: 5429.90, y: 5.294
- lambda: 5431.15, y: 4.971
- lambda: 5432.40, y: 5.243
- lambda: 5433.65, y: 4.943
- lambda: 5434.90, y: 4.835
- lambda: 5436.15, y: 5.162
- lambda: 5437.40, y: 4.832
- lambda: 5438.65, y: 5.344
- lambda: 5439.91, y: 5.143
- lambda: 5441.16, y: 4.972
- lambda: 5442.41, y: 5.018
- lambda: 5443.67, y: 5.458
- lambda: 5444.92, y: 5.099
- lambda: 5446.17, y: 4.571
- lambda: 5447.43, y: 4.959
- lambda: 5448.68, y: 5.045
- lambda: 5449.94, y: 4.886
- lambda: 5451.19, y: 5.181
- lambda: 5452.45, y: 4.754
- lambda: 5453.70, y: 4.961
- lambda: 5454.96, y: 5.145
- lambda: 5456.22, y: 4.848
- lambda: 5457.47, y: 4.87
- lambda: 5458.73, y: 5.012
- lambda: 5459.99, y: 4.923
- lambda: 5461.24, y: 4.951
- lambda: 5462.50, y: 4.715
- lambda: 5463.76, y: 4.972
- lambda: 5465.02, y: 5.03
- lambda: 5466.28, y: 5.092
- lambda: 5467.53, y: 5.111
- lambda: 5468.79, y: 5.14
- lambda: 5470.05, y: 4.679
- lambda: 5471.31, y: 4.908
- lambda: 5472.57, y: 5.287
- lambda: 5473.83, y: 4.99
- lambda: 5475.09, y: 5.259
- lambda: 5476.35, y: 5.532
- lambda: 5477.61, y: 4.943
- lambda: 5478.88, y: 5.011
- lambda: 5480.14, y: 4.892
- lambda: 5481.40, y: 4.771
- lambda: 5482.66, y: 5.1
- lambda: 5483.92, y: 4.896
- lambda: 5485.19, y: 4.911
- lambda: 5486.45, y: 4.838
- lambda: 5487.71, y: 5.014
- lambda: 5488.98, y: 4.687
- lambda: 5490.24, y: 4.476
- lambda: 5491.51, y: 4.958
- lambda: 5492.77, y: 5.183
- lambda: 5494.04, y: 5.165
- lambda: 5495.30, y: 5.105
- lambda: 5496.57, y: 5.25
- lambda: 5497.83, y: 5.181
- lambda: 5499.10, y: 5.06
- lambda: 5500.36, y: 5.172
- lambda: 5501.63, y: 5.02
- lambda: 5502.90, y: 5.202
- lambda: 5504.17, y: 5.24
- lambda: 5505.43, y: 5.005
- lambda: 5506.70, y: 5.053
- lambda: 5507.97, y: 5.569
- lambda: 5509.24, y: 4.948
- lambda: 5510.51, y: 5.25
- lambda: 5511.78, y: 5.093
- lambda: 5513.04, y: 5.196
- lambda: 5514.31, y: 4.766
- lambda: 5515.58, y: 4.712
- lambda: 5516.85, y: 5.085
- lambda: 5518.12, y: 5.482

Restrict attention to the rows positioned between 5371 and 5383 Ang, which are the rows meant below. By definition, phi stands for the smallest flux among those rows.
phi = 4.96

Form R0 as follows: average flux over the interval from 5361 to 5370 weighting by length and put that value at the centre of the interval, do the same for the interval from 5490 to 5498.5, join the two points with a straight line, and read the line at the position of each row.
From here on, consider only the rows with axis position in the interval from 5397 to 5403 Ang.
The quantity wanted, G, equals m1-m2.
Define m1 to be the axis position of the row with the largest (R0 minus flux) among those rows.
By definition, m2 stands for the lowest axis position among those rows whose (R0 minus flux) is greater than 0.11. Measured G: 3.7 Ang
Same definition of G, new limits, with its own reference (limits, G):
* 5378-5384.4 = 0.0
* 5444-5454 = 0.0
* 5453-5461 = 2.5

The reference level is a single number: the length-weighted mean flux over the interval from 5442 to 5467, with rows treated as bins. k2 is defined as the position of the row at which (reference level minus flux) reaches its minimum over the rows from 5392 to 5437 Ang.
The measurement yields 5418.65 Ang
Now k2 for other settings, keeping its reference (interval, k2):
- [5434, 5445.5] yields 5443.67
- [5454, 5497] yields 5476.35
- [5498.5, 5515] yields 5507.97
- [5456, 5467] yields 5466.28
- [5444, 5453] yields 5451.19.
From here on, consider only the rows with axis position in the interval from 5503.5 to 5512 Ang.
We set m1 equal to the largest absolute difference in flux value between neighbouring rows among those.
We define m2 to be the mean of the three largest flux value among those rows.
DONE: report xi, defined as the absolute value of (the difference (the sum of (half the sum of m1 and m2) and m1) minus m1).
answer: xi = 2.99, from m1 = 0.62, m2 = 5.35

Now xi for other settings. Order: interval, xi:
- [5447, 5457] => 2.78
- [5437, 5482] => 3.02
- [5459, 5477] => 2.91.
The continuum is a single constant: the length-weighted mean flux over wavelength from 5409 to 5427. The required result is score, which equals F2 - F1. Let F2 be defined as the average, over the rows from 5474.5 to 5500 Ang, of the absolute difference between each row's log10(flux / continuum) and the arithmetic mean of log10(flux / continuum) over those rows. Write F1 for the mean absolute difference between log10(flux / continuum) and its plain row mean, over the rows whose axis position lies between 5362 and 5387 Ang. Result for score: 0.003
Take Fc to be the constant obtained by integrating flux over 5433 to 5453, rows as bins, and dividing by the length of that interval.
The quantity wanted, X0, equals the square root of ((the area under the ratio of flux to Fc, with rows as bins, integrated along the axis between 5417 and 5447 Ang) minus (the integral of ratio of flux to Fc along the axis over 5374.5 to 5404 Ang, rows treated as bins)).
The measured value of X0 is 1.1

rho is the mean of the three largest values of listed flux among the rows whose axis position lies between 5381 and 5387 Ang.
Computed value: 5.41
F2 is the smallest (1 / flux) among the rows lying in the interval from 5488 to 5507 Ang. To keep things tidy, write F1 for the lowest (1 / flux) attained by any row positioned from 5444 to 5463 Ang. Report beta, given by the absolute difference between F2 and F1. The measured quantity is 0.003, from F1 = 0.193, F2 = 0.190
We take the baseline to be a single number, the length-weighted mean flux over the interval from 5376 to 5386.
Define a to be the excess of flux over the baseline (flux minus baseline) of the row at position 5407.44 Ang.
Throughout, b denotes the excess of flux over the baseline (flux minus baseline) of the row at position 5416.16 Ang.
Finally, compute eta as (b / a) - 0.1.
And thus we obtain 0.2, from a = -0.7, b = -0.19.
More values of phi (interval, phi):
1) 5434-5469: 4.571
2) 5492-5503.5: 5.02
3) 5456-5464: 4.715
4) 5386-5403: 4.487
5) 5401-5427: 4.487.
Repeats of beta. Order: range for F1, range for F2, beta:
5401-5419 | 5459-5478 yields 0.011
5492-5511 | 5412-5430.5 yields 0.009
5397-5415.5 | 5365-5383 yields 0.001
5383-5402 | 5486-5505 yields 0.008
